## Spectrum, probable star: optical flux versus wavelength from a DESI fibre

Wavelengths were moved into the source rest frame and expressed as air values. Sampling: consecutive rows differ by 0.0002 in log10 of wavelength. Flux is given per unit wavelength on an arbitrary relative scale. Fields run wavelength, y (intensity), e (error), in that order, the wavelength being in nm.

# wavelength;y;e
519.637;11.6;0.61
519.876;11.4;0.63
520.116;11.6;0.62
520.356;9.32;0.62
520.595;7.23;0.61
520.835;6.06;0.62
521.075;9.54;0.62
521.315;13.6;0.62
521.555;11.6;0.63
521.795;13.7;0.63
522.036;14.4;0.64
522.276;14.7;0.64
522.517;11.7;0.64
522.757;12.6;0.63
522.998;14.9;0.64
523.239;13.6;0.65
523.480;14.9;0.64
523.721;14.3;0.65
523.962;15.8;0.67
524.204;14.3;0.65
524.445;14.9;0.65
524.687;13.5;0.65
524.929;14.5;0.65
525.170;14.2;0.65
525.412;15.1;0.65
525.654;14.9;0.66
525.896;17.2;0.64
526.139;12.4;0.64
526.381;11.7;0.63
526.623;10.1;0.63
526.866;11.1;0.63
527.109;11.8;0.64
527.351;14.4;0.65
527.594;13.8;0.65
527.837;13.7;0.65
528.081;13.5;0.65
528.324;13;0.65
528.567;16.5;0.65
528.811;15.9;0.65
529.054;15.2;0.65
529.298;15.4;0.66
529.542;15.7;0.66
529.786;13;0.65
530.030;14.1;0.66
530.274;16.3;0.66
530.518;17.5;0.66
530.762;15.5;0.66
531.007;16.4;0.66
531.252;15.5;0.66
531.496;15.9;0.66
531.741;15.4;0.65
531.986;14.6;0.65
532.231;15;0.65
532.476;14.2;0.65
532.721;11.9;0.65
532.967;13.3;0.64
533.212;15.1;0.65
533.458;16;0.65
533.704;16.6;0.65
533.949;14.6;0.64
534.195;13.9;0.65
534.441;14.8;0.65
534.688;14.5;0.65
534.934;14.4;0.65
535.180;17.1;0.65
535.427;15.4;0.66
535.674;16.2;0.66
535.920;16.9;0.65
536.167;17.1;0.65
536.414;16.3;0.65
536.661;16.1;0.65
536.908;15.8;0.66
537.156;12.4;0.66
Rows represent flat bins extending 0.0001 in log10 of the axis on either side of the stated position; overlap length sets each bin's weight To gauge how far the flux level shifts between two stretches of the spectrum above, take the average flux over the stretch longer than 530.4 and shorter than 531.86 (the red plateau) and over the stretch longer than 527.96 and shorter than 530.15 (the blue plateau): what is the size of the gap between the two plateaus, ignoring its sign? 1.3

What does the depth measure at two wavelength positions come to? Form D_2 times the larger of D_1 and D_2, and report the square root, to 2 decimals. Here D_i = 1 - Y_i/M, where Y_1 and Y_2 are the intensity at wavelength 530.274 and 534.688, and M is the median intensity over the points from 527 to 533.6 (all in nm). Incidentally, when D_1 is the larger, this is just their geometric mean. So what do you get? 0.04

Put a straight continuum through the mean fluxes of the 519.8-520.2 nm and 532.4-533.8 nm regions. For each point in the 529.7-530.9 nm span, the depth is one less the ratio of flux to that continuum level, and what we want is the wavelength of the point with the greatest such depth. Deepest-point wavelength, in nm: 529.786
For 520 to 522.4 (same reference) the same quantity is 520.835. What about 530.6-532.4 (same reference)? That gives 531.986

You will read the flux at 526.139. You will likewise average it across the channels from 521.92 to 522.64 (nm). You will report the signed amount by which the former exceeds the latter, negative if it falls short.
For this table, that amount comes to -1.20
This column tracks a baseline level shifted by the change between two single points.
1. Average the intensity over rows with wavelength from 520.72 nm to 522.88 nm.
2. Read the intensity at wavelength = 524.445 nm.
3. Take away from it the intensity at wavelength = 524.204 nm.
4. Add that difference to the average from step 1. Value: 12.6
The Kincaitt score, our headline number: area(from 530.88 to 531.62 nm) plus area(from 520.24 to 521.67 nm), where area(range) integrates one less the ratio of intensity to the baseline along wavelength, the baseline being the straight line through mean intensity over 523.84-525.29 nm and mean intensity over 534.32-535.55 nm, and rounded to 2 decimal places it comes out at 0.43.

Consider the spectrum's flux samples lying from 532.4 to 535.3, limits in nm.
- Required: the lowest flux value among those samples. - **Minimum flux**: 11.9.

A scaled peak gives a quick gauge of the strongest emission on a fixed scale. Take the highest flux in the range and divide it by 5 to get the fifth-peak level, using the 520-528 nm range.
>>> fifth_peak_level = 3.44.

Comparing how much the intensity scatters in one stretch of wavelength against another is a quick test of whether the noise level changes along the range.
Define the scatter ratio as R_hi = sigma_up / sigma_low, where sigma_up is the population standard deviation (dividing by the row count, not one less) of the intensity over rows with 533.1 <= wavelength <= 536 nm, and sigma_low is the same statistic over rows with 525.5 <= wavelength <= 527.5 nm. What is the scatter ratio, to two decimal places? 0.47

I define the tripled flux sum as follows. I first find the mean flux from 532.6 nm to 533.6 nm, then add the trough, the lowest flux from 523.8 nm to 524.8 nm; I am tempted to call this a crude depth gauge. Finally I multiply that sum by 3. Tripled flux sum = 83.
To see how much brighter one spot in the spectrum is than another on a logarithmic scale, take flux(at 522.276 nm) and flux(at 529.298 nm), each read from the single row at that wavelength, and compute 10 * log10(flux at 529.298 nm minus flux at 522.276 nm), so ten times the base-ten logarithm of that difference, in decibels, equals -1.5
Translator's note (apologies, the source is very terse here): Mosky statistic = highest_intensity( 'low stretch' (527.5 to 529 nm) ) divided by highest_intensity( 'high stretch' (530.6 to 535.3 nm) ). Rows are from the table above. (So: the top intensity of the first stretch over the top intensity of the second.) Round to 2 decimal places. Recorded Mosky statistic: 0.96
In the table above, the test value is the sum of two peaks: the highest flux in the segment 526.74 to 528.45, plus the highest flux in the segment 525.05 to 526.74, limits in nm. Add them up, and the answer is 31.6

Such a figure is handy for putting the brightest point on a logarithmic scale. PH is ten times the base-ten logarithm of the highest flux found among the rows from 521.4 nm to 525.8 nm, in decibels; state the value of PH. 11.99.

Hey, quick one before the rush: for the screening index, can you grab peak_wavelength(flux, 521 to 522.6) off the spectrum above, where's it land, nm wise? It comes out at 522.276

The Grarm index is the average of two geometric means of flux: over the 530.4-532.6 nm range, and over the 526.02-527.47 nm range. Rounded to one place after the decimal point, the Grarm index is 13.7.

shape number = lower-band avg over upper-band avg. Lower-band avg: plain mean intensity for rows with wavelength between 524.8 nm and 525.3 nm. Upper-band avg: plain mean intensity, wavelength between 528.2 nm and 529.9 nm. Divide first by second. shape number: 0.96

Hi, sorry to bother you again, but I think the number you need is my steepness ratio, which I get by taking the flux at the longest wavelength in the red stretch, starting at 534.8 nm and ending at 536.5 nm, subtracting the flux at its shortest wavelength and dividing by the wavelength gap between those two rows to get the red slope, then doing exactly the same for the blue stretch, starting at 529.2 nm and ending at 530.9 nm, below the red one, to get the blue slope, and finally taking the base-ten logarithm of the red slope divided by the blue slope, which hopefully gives 1.3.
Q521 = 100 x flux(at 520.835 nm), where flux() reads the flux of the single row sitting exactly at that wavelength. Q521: 606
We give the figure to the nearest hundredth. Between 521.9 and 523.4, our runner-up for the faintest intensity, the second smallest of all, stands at 12.60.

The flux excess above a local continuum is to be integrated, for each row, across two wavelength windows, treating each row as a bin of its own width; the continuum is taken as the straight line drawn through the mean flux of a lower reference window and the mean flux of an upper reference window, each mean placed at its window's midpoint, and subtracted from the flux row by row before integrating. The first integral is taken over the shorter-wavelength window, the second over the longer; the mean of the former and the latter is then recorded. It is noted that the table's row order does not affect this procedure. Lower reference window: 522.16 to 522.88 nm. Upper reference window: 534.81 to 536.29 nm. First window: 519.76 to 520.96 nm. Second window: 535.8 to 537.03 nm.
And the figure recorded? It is -2.0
